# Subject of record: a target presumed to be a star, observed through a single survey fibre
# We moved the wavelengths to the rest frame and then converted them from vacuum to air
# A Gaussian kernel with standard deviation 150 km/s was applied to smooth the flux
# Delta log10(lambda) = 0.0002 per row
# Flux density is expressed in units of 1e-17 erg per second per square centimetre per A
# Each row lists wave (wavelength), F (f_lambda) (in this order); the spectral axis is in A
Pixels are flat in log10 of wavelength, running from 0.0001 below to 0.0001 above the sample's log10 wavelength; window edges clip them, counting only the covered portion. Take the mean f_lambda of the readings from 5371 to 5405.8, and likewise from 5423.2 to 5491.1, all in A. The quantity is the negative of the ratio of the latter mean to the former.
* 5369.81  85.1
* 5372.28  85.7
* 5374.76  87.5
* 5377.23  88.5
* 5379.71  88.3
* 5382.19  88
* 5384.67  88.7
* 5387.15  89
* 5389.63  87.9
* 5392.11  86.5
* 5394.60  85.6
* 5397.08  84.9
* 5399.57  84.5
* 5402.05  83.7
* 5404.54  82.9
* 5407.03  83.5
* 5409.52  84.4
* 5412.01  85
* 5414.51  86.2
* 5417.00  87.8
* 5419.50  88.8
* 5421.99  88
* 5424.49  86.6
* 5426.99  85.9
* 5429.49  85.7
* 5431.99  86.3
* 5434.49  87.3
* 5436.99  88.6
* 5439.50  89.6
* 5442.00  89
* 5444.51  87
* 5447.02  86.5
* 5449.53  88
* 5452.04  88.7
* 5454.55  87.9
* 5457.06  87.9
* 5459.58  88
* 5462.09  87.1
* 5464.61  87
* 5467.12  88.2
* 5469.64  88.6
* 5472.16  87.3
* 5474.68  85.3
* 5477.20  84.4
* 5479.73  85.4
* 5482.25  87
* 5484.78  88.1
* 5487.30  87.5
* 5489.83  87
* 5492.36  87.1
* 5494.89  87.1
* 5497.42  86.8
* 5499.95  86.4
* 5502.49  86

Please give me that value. -1.01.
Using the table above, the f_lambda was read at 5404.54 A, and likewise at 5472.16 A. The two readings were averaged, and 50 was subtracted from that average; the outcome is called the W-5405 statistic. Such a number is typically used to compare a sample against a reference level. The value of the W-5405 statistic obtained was 35.1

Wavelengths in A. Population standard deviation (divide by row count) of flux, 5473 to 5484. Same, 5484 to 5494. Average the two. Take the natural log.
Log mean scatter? -0.38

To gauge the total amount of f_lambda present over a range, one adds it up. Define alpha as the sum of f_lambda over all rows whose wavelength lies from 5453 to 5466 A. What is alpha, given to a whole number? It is 438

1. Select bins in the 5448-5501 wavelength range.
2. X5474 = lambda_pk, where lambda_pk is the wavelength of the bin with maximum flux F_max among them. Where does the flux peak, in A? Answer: 5452.04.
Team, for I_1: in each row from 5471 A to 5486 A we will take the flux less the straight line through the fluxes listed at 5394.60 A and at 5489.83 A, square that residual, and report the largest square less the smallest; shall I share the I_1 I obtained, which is 5.8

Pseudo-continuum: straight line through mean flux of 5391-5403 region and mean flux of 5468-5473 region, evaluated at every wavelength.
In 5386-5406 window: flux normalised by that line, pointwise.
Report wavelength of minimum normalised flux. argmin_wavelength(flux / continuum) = 5404.54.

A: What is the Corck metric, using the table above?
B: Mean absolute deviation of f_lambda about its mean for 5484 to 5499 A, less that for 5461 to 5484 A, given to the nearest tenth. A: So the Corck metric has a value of -0.8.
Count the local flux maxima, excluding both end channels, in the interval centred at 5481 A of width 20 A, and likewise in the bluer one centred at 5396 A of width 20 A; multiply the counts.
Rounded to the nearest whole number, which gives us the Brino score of 0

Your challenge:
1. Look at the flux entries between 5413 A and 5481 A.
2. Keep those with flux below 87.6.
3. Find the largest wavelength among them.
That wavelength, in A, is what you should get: 5479.73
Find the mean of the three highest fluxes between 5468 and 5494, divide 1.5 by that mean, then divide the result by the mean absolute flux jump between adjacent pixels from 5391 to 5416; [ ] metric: 0.0222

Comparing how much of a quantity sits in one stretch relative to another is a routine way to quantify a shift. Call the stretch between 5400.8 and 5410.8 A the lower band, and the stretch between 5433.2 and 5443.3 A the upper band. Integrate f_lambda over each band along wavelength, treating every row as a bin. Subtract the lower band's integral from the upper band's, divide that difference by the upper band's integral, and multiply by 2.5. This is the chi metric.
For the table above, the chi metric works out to 0.16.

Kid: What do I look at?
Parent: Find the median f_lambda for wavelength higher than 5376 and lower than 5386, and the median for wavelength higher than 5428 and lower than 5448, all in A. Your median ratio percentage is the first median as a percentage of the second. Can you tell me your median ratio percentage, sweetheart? 101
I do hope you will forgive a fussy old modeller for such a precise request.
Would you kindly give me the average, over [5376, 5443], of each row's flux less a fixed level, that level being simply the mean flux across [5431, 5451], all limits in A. -1.1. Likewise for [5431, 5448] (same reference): 0.0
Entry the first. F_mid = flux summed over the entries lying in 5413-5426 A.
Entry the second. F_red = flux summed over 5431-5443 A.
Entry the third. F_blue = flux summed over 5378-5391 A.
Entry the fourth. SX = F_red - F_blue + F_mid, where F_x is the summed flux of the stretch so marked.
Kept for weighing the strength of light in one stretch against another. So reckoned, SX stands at 436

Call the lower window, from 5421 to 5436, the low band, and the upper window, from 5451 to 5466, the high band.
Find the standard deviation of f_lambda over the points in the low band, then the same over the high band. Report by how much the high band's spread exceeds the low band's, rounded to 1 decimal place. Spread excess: -0.2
